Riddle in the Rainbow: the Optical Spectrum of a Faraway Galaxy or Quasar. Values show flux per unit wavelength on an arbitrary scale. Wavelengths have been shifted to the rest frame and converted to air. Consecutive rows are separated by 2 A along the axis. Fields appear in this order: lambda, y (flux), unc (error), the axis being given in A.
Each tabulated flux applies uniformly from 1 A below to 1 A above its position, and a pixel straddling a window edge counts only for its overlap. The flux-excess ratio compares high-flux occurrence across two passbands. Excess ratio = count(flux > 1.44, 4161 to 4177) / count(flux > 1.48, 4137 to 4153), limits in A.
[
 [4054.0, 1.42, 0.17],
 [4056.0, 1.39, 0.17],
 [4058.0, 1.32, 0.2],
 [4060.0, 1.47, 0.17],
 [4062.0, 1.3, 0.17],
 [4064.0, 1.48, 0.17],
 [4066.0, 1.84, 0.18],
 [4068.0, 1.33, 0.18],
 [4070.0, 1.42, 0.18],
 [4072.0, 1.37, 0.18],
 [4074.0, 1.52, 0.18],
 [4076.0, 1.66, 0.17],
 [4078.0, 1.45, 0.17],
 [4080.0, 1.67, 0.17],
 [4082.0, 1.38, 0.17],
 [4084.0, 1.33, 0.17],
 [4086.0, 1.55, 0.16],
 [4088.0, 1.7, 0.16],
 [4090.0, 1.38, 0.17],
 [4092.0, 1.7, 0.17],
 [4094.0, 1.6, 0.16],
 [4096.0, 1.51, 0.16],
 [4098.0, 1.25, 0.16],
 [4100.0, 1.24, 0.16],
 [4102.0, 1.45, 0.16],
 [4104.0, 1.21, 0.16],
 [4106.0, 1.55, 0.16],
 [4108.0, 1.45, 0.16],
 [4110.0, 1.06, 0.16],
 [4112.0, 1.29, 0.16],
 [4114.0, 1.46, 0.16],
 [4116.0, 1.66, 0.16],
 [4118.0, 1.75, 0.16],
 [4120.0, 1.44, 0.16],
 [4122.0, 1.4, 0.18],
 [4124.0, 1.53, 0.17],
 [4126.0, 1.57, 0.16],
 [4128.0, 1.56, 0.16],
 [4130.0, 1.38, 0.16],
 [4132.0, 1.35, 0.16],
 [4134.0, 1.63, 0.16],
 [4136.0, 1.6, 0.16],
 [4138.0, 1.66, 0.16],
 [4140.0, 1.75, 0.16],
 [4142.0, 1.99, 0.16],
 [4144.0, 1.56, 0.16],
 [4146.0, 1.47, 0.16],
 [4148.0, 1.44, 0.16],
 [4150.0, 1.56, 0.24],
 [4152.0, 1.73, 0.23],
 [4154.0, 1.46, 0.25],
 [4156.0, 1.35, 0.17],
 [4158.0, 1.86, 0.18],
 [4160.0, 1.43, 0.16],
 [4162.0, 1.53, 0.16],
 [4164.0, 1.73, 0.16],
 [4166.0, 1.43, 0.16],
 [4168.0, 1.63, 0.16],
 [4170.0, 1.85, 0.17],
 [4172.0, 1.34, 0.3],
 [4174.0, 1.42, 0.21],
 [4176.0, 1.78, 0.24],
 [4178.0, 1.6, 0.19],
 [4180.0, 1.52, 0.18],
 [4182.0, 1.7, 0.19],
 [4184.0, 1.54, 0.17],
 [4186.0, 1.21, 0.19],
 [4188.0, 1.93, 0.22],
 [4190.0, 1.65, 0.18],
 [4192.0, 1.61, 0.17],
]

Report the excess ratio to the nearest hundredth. 0.83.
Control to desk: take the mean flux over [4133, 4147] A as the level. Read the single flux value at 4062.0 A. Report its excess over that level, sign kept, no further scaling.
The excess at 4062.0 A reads -0.37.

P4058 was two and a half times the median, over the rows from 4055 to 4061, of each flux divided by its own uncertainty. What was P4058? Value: 20.4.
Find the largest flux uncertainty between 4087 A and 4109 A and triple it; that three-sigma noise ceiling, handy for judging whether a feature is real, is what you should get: 0.51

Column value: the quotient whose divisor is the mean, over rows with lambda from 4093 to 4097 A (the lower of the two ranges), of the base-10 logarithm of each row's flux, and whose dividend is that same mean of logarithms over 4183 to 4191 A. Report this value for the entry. 1.01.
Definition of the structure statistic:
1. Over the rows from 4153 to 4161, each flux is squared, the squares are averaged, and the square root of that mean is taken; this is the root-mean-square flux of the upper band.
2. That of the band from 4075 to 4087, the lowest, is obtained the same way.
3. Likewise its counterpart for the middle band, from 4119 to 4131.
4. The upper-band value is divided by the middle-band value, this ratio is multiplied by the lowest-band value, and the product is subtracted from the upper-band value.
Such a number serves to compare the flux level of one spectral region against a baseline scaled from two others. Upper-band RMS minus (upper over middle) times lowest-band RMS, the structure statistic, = -0.03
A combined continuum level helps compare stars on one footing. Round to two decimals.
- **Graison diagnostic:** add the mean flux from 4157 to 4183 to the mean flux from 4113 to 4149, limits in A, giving 3.17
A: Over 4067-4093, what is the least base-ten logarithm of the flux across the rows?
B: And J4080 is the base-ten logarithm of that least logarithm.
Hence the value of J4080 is -0.91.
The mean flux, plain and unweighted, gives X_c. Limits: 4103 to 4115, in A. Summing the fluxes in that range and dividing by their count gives 1.34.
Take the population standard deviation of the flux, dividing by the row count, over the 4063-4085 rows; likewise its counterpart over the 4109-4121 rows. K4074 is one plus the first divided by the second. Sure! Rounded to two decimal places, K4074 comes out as 1.69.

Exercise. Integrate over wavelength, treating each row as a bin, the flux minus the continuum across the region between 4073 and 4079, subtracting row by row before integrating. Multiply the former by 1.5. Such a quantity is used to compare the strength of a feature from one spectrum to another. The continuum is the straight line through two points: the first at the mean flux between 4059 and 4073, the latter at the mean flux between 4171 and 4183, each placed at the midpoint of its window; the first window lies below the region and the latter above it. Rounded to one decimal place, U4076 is 0.7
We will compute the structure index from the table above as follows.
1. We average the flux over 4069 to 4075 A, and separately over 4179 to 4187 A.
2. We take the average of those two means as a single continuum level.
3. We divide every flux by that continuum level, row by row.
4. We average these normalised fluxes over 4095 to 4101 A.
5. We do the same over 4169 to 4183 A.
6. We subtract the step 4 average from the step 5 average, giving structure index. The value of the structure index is 0.18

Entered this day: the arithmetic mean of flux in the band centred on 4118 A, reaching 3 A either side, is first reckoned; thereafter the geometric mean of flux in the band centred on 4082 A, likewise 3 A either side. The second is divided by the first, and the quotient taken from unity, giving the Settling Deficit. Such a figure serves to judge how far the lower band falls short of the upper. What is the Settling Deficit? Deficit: 0.10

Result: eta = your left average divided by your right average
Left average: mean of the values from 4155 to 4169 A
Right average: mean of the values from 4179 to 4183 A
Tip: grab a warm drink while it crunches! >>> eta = 0.97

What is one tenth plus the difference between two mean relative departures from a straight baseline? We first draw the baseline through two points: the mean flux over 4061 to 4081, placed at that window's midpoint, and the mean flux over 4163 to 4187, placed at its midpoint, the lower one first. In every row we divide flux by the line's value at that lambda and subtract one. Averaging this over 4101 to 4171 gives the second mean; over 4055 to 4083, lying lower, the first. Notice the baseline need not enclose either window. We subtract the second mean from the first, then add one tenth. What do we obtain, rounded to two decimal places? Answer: 0.08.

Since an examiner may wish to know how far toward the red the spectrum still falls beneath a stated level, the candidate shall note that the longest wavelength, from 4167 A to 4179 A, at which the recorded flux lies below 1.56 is 4174.0 A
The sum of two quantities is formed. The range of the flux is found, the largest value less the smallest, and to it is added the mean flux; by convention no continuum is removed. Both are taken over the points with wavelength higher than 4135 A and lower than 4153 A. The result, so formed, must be 2.190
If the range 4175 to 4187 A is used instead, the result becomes 2.128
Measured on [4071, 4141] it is 2.177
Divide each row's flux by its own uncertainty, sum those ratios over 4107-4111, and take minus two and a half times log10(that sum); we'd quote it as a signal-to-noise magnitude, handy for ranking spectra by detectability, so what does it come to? -2.99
